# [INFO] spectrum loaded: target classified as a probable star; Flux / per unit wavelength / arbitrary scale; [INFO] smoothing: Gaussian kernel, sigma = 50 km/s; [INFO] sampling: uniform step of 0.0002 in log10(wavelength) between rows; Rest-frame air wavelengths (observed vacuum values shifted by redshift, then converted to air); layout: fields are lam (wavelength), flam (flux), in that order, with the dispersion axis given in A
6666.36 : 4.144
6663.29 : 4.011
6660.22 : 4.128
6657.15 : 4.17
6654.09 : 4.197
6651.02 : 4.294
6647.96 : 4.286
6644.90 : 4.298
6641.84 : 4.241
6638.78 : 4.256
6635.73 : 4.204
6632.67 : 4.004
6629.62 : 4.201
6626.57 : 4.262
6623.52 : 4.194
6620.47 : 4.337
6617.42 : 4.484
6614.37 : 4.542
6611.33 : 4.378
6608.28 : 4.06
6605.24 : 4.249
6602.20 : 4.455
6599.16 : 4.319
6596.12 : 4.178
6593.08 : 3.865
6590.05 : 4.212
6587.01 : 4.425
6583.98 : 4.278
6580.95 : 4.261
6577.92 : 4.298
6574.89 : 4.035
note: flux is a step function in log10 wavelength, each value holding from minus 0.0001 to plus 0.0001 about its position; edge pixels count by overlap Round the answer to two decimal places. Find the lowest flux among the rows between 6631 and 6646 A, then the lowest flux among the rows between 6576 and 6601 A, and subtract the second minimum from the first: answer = 0.14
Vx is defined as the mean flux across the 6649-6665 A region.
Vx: 4.16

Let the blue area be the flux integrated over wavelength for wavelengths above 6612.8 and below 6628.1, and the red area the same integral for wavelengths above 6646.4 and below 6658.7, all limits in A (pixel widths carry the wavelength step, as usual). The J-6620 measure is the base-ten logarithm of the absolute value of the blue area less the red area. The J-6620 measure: 1.2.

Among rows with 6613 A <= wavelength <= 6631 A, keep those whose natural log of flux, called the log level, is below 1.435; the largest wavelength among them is 6623.52 A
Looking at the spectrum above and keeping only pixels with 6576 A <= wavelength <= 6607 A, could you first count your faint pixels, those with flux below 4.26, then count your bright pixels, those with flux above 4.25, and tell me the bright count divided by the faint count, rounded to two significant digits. 1.5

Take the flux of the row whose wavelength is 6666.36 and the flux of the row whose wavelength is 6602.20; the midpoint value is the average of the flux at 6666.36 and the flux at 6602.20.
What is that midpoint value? 4.30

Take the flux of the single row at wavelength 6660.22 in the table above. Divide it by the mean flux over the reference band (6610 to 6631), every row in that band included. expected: 0.95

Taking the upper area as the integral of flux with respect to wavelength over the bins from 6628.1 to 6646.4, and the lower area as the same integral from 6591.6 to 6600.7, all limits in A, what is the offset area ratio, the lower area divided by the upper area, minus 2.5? -2.01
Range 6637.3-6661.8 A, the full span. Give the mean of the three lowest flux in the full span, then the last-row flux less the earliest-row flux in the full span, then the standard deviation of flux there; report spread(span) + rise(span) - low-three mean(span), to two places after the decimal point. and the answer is -4.23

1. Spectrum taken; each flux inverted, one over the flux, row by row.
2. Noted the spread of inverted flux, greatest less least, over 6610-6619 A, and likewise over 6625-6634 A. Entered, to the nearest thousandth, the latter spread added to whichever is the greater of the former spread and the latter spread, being 0.030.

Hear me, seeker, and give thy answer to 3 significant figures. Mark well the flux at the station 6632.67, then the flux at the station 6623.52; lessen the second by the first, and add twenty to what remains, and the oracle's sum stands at 20.2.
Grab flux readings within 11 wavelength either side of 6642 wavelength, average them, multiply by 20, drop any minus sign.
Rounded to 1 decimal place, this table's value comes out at 84.5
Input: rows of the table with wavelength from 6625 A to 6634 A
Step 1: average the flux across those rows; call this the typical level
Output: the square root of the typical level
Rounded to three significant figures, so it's 2.04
